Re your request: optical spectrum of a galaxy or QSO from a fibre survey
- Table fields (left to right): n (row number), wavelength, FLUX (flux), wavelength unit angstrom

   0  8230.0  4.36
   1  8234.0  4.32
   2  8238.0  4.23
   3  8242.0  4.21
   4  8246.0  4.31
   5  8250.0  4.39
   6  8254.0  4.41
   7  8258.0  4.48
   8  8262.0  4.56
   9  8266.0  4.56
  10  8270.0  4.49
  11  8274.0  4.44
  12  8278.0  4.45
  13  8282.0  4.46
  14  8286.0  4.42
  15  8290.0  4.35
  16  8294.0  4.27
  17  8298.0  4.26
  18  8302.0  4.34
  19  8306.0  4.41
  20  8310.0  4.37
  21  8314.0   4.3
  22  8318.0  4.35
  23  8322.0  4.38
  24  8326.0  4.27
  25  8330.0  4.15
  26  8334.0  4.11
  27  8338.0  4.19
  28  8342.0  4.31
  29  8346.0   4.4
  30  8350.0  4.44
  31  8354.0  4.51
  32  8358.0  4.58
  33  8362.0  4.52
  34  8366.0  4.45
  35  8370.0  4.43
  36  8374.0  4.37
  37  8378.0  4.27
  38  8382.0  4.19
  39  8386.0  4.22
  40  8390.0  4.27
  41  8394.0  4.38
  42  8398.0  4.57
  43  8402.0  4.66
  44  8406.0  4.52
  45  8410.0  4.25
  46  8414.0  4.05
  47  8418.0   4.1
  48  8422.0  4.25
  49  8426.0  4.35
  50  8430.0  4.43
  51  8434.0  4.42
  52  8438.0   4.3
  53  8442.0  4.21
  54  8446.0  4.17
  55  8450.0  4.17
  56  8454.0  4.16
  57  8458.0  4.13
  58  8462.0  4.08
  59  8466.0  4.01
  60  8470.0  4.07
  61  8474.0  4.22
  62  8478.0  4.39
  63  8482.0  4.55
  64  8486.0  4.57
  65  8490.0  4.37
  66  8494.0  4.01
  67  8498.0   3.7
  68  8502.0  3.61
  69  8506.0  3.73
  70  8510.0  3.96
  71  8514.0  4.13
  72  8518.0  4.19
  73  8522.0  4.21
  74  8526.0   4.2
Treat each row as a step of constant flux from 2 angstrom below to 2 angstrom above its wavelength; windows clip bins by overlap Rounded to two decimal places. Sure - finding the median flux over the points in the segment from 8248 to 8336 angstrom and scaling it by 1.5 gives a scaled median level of 6.58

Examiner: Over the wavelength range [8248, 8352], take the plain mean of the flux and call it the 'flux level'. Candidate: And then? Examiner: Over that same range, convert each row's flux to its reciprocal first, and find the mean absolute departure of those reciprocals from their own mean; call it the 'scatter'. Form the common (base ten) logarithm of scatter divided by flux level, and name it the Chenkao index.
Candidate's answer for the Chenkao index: -2.97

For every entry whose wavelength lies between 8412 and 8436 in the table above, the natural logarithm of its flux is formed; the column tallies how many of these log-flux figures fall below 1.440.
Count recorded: 2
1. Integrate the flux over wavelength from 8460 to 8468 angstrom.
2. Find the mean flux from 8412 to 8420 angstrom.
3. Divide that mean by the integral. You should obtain 0.126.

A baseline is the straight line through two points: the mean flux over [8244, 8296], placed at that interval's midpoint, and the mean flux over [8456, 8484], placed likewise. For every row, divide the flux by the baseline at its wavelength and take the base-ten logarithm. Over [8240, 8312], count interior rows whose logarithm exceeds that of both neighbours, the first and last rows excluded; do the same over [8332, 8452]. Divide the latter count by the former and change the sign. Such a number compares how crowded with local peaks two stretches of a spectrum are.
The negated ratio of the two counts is -1.0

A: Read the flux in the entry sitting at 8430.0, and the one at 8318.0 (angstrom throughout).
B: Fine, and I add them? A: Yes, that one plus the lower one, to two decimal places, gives 8.78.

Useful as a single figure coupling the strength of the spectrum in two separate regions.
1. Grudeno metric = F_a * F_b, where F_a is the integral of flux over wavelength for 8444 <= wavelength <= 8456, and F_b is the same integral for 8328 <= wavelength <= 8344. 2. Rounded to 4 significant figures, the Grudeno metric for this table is 3352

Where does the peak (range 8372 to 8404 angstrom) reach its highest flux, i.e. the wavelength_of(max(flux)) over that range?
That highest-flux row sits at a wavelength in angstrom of 8402.0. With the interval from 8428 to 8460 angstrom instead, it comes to 8430.0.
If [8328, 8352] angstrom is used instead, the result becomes 8350.0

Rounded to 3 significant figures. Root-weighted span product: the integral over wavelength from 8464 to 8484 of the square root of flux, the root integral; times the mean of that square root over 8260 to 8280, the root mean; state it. 87.4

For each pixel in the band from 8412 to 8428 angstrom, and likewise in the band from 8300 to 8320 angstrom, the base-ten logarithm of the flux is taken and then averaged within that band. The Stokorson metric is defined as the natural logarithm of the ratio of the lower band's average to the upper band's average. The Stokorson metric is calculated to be 0.027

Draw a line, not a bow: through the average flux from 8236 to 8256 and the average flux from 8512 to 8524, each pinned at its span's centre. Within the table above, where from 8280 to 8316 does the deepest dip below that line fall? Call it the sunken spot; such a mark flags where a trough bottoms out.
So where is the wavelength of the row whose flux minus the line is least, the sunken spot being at 8298.0 angstrom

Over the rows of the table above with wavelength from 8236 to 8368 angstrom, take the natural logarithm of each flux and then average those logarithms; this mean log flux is 1.48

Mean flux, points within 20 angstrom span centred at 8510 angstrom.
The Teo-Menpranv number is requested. 3.92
